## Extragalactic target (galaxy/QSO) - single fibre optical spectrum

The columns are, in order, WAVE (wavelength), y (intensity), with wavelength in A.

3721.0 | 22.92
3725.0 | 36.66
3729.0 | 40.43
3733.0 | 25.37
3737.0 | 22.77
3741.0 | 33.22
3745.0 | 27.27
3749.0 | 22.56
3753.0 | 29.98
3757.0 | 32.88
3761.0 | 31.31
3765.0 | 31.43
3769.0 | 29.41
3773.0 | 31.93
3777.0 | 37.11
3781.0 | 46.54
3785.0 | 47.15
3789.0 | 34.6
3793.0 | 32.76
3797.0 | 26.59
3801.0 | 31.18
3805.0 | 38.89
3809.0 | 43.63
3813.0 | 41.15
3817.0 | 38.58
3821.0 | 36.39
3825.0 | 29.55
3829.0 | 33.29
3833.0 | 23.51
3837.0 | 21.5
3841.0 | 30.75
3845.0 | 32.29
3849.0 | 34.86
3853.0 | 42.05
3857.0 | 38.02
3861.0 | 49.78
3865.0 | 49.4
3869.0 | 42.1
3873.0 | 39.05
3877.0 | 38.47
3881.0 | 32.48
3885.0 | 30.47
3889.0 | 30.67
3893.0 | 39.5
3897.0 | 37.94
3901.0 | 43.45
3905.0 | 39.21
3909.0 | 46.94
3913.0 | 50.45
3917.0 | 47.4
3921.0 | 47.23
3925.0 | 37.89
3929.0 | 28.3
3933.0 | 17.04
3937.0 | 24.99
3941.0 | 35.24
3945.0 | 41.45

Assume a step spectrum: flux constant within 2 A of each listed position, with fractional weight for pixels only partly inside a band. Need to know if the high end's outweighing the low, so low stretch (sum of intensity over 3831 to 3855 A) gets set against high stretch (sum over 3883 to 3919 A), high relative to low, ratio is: 2.0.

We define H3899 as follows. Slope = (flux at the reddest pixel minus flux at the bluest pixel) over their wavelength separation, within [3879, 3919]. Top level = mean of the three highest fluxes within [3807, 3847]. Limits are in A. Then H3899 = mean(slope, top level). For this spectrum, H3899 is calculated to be 20.8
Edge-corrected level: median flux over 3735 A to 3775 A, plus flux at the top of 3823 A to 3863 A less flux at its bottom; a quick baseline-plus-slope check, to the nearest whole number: 51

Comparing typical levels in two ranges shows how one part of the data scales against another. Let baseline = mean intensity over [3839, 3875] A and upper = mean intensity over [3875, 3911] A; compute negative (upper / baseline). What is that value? -0.95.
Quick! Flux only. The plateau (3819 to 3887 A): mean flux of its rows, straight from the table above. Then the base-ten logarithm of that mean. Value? 1.55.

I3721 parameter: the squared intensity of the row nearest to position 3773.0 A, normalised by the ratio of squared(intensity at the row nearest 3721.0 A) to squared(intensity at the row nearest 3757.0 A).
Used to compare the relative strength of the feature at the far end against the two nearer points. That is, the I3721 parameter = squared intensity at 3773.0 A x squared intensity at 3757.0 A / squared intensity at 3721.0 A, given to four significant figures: 2098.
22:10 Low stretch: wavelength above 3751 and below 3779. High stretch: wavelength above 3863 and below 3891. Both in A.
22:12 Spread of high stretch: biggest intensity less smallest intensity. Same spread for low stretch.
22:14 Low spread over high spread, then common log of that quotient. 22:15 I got -0.4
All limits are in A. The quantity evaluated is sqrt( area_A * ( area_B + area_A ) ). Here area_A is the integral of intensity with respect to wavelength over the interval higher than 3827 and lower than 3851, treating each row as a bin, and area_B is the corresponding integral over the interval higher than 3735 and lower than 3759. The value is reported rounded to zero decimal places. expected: 986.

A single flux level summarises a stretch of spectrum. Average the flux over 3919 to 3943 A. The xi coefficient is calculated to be 32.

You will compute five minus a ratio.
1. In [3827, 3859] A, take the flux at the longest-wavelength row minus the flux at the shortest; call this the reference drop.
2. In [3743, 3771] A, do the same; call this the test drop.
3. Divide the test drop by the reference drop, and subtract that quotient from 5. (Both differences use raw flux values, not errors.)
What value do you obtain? 4.5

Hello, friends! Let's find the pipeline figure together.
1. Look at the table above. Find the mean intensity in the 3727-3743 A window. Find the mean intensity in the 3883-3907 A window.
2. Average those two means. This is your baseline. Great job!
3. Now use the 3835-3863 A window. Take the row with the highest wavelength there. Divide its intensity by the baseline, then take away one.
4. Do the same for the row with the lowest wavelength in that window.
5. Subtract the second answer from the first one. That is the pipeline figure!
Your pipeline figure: 0.84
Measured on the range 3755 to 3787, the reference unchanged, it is 0.42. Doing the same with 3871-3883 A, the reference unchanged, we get -0.20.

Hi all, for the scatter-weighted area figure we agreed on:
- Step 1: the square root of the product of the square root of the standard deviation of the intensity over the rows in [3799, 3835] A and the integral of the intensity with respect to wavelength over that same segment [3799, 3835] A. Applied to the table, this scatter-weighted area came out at 56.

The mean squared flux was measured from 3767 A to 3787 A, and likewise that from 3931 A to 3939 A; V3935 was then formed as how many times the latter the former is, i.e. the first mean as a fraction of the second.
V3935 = 3.3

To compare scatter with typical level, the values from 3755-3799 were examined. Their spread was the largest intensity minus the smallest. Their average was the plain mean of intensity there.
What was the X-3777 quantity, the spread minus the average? -14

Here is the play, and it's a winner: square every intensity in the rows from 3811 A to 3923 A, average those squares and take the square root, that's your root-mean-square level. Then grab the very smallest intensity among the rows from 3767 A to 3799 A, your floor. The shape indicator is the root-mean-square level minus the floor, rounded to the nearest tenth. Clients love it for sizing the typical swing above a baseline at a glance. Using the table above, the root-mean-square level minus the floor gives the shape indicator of 12.2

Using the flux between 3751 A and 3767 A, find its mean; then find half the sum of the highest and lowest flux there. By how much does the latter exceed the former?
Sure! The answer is 0.0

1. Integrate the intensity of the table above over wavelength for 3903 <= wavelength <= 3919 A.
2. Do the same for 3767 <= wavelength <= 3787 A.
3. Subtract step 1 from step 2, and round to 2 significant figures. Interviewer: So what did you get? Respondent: 33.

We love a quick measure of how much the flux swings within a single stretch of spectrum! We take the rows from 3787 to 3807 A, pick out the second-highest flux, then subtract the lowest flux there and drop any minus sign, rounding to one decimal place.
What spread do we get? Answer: 8.0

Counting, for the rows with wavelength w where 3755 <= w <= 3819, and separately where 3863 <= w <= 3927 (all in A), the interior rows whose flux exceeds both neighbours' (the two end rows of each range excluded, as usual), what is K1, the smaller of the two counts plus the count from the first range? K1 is 6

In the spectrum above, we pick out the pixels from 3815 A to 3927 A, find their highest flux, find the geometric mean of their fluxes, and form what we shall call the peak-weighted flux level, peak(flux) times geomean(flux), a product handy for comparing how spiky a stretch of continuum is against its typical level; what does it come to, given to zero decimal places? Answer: 1876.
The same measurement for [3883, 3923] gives 2056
